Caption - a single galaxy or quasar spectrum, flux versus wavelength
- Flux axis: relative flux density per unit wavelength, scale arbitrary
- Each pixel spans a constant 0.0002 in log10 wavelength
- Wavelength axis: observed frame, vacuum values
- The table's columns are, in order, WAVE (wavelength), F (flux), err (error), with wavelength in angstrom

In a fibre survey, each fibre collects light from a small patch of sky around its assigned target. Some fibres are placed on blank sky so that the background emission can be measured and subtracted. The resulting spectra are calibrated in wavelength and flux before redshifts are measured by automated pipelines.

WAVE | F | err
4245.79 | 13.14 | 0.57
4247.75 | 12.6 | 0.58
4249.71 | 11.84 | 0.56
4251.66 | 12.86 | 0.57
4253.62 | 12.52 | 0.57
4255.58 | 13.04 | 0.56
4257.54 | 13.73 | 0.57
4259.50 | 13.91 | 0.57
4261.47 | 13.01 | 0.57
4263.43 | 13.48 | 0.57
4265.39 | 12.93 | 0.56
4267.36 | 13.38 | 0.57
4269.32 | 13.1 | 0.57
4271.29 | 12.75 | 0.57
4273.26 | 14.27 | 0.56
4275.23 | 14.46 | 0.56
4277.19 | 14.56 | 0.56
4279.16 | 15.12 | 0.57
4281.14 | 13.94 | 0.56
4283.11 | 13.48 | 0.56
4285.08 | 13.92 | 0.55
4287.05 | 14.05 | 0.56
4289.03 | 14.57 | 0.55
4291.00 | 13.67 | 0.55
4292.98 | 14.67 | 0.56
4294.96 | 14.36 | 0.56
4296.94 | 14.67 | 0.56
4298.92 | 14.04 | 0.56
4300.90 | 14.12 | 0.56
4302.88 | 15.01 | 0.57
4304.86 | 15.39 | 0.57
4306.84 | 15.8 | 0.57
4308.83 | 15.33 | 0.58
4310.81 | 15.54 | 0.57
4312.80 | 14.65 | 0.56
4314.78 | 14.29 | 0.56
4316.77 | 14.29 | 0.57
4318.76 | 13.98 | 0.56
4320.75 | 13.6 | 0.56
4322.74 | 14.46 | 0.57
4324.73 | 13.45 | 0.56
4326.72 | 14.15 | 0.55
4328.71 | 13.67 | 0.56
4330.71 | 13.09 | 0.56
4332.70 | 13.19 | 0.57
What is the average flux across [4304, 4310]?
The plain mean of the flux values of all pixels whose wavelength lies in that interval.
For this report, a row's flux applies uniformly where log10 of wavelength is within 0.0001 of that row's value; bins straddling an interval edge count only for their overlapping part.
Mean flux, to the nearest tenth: 15.5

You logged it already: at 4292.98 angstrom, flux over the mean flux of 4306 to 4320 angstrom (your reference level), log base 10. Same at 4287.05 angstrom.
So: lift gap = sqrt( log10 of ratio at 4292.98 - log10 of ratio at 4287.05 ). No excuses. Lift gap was 0.14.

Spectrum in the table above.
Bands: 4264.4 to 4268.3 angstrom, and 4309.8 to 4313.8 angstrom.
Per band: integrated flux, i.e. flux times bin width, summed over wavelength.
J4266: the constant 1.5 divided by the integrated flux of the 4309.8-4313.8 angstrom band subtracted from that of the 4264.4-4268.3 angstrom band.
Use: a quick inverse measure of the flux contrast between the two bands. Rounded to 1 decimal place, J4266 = -0.2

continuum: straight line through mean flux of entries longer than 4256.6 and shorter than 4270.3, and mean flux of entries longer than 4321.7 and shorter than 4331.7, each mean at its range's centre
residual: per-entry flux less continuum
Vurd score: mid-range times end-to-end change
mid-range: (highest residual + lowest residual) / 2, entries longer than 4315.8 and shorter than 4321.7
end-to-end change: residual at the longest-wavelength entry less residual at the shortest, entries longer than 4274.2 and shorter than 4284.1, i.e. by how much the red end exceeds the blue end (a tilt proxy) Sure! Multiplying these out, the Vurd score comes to -0.2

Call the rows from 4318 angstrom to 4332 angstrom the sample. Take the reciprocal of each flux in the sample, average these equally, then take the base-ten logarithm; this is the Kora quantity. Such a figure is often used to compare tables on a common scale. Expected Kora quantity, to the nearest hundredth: -1.14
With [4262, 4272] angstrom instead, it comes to -1.12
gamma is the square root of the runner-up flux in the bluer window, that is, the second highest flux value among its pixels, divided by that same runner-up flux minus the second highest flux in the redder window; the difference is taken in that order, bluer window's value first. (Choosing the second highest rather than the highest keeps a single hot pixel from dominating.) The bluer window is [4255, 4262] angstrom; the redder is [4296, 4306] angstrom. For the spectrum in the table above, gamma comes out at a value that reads -2.9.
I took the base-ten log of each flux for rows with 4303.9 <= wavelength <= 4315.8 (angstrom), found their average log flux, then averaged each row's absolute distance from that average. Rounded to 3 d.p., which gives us 0.013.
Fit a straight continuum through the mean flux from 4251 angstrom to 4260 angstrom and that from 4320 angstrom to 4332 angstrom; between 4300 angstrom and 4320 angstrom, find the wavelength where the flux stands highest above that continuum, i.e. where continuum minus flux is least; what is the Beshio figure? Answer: 4306.84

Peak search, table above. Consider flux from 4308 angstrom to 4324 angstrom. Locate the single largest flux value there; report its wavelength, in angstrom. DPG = 4310.81 angstrom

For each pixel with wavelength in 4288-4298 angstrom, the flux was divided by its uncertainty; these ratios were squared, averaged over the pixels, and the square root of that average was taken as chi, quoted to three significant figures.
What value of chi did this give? 25.9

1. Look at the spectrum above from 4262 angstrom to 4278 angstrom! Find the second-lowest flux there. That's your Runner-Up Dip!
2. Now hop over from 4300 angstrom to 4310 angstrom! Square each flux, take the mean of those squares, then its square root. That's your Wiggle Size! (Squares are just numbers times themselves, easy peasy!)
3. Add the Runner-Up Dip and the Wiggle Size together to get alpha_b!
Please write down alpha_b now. 28.1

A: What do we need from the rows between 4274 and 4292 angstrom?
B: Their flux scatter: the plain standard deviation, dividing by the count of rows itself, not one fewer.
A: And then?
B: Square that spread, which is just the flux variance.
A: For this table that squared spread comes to 0.24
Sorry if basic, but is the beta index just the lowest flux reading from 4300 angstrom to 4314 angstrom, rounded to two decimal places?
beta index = 14.12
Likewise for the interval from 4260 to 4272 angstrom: 12.75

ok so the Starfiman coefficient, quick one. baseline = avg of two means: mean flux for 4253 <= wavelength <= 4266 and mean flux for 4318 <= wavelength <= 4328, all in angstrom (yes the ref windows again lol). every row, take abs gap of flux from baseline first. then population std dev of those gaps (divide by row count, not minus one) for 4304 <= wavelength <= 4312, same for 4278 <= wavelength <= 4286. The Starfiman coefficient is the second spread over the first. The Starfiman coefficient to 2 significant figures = 3.1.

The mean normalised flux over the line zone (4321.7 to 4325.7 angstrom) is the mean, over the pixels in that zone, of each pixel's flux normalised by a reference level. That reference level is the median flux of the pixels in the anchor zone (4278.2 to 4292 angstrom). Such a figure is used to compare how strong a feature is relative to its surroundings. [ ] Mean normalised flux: 1.00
